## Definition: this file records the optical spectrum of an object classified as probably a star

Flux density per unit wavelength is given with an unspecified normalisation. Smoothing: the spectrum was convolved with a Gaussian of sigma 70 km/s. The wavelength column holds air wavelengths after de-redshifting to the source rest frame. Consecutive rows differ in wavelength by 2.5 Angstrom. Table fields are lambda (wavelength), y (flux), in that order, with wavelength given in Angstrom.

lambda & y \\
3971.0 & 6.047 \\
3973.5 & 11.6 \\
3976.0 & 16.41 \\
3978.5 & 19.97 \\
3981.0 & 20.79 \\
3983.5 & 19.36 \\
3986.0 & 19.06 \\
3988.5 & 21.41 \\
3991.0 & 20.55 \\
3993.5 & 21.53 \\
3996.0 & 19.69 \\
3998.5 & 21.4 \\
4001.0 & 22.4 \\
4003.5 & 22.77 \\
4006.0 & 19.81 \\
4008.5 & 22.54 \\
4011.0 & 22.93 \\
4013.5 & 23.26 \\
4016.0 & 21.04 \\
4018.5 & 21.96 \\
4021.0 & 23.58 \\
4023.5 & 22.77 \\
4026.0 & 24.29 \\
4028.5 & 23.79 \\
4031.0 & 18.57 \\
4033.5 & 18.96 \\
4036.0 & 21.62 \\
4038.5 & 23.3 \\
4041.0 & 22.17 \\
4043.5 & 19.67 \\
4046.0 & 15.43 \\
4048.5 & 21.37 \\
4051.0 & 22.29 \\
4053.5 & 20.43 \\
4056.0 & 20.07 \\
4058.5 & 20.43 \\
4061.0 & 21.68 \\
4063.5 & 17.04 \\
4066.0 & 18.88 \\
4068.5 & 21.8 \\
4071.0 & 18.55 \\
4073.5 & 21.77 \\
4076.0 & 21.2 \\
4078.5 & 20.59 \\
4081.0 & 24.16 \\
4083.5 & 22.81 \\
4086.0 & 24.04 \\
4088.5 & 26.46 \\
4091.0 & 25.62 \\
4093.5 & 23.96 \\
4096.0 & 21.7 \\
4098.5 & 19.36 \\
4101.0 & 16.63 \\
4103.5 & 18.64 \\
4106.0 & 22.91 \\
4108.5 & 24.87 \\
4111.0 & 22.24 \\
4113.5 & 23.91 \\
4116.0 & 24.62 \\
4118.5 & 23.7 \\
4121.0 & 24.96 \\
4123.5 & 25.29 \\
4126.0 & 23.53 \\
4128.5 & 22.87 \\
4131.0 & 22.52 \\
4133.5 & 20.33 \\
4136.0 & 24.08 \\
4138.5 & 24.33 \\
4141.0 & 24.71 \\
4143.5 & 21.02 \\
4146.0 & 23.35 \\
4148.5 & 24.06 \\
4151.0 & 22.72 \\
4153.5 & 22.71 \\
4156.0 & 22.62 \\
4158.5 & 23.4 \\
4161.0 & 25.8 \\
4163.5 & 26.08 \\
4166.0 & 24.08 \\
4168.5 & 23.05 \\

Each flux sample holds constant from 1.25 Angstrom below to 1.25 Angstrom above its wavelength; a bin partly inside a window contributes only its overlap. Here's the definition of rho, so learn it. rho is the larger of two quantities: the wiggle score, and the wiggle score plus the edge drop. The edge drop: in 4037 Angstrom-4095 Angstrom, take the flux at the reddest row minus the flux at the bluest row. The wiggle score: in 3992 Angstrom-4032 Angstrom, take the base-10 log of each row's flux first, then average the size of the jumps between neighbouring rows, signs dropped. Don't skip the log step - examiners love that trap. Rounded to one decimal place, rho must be 0.7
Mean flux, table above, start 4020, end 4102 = 21.4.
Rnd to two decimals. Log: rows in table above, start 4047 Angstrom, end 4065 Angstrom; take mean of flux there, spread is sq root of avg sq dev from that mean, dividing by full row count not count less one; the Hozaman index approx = 1.58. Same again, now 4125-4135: 1.20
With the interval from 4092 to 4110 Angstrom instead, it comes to 2.80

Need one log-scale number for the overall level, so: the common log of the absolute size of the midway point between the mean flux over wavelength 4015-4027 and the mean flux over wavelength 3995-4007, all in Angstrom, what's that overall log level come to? 1.34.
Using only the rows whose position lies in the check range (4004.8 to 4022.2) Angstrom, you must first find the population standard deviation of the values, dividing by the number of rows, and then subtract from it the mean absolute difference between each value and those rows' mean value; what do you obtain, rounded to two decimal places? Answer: 0.19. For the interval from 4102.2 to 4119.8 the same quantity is 0.49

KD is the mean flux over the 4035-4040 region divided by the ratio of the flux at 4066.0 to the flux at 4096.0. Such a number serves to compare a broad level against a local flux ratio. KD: 25.8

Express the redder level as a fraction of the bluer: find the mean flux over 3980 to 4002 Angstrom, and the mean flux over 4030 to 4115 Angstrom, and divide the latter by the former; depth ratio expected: 1.03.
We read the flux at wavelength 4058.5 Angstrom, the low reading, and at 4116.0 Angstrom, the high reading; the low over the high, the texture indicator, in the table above 0.83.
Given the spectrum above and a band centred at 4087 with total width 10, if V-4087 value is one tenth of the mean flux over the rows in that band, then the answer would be 2.47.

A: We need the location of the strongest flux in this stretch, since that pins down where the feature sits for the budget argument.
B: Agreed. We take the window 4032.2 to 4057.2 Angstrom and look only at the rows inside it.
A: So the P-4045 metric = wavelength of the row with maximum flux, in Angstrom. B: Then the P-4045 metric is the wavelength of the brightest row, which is 4038.5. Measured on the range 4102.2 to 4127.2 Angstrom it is 4123.5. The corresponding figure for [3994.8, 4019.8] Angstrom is 4013.5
